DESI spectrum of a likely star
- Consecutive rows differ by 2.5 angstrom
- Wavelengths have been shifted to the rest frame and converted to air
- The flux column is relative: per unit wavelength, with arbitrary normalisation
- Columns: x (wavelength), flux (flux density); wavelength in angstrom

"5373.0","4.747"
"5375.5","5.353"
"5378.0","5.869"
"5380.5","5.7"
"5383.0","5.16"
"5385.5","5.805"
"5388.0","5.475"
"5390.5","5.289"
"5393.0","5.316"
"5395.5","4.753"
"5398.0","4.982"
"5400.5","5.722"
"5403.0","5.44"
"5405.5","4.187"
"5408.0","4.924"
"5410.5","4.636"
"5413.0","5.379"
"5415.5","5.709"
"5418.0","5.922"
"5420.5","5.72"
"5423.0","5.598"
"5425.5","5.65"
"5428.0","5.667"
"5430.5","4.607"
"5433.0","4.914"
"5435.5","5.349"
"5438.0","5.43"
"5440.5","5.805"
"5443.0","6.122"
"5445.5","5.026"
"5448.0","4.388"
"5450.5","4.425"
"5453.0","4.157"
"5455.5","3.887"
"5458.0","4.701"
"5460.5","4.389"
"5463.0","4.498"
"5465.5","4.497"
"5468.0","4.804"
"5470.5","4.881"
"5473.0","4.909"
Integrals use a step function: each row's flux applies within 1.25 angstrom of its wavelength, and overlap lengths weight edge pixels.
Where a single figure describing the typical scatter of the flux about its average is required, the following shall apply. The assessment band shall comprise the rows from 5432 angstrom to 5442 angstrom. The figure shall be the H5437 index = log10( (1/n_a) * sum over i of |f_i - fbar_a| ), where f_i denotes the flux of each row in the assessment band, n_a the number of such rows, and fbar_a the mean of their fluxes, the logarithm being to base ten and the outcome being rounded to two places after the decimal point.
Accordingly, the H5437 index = -0.61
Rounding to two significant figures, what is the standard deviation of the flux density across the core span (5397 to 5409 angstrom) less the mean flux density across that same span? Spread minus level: -4.5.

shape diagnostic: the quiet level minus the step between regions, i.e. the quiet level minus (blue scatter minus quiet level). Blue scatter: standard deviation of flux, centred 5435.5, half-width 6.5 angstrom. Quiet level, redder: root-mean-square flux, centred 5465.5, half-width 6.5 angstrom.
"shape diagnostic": 8.8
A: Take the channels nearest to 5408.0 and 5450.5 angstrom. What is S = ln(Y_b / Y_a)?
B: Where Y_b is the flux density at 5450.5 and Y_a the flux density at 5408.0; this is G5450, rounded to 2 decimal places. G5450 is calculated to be -0.11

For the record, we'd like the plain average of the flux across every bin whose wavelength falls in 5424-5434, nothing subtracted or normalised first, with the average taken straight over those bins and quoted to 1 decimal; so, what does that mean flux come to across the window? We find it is 5.2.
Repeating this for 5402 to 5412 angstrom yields 4.8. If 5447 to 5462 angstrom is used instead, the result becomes 4.3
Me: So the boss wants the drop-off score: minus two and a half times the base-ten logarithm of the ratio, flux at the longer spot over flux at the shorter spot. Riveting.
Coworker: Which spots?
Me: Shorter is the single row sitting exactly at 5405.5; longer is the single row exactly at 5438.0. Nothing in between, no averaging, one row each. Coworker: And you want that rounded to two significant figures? -0.28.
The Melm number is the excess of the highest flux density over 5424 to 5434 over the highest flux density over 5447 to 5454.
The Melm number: 1.2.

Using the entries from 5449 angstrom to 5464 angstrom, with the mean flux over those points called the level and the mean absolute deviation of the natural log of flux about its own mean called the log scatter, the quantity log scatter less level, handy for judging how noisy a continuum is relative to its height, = -4.29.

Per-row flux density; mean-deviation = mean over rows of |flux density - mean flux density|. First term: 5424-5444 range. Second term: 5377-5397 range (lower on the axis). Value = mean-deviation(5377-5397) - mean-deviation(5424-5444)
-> -0.077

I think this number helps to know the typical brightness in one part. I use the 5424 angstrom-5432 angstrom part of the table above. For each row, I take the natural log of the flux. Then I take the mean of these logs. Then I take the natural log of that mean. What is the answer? 0.51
